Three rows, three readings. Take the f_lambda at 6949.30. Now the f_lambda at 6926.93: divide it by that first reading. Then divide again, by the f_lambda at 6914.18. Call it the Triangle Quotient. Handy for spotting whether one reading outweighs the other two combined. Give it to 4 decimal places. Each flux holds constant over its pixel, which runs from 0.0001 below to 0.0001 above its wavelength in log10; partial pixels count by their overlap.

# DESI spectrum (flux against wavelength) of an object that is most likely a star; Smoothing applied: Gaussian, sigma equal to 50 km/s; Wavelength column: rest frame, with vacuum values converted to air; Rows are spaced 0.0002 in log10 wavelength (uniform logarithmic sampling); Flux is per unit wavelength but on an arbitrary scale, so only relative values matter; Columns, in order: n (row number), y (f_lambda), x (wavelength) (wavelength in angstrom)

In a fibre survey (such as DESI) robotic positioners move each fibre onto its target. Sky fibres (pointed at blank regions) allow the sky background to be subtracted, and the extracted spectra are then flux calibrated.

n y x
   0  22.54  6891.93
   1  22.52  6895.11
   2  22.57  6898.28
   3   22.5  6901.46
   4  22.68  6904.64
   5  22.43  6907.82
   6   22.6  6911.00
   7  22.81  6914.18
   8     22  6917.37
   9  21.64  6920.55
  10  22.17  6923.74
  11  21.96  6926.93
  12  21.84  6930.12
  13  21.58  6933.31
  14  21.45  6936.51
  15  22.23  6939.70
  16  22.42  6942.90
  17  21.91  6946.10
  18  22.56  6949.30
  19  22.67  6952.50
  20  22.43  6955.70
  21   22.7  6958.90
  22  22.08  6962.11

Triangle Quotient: 0.0427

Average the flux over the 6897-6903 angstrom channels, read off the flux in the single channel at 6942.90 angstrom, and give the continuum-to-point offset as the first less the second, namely 0.1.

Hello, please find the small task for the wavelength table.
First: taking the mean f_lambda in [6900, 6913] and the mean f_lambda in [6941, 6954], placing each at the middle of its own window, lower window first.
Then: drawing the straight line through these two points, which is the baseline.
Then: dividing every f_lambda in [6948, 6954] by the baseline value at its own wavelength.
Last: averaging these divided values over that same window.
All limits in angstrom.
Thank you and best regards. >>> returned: 1.01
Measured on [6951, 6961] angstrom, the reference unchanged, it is 1.01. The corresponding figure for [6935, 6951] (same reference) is 0.99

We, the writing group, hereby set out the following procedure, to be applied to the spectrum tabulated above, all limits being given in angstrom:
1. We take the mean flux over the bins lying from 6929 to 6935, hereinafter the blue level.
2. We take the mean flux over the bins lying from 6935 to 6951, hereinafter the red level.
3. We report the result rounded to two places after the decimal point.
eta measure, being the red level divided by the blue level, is 1.02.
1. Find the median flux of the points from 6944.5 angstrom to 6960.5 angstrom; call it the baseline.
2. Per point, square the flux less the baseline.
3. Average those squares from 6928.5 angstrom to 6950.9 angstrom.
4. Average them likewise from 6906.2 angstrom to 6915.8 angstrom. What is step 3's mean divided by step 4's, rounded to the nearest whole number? 17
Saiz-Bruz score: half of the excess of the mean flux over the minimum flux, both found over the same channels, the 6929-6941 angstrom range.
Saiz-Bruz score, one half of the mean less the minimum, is 0.16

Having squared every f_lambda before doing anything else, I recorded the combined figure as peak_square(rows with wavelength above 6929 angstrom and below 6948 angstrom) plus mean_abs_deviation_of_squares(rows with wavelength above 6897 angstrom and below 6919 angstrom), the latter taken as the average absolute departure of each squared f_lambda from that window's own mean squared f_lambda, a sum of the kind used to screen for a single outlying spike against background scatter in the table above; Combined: 510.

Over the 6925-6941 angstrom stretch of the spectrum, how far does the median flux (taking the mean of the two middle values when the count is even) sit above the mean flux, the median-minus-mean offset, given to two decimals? 0.03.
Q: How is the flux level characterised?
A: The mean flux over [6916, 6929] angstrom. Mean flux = 21.9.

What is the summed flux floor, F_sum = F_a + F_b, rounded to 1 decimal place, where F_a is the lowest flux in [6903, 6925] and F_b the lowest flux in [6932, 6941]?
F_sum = 43.1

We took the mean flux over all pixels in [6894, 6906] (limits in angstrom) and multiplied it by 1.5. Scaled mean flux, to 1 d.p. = 33.9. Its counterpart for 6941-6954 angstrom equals 33.6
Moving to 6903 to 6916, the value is 33.9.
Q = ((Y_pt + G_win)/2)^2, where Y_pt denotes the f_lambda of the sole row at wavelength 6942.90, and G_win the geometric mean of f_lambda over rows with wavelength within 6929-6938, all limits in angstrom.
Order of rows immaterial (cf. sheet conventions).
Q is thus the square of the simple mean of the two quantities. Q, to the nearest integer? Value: 485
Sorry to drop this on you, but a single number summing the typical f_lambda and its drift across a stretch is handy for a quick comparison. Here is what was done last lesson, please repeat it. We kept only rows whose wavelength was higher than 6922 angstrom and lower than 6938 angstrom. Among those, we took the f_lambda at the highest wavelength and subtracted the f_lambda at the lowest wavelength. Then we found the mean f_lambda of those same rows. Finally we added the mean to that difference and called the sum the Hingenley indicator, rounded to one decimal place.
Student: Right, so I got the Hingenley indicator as 21.1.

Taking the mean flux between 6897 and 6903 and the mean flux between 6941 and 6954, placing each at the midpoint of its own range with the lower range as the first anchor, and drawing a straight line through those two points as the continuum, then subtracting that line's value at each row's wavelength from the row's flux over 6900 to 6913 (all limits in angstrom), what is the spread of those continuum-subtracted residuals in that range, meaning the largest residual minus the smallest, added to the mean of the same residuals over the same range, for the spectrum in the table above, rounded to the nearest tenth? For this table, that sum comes 0.3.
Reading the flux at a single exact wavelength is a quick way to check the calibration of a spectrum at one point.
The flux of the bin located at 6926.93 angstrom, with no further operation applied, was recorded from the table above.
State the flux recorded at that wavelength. 21.96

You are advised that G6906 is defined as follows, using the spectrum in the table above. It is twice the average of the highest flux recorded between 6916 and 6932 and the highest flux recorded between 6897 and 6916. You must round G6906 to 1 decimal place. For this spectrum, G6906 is 45.0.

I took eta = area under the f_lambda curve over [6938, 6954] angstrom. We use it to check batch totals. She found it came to 358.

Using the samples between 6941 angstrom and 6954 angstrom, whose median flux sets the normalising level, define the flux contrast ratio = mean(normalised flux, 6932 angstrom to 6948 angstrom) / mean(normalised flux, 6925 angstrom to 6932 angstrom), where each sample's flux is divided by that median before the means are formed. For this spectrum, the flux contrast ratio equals 1.00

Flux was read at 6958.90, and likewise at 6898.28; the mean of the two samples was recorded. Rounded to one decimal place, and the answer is 22.6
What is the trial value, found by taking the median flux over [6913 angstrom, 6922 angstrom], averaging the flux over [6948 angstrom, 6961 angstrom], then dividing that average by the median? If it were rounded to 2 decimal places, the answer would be 1.03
